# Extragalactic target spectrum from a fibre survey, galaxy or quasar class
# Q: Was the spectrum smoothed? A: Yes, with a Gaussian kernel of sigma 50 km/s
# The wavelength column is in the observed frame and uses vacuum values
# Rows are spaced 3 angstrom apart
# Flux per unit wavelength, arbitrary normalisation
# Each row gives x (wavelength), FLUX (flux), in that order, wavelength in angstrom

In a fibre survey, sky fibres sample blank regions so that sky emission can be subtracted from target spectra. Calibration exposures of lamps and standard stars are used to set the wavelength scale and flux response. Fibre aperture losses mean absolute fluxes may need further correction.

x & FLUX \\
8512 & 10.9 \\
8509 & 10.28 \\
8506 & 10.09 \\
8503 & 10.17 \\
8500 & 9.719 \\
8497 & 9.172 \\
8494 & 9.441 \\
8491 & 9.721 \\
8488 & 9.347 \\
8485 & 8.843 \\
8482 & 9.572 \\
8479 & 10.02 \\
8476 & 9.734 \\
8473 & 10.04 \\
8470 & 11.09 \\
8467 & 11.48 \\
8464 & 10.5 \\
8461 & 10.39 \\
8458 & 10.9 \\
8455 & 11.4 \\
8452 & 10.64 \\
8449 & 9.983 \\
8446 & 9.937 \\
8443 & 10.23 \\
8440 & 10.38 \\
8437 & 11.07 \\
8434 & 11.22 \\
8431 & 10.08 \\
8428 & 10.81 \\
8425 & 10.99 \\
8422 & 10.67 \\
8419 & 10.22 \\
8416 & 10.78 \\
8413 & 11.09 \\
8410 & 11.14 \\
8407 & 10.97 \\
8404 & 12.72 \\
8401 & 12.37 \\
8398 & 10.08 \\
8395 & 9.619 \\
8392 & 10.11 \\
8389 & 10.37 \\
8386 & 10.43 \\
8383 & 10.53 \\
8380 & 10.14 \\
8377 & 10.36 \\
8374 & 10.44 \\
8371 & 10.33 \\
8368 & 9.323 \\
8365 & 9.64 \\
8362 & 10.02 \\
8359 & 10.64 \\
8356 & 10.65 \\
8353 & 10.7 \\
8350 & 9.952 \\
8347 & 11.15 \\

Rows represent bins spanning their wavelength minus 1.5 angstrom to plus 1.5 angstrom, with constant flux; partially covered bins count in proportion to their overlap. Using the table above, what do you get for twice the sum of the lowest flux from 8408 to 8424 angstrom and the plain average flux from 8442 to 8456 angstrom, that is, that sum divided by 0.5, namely 41.3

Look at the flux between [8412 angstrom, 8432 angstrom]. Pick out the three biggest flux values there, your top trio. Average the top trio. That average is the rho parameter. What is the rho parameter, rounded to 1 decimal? 11.0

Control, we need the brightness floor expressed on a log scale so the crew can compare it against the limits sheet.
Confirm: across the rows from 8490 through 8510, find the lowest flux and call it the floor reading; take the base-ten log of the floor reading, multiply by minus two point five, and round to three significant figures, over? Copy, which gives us -2.41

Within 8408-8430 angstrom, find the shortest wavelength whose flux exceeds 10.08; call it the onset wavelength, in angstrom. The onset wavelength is 8410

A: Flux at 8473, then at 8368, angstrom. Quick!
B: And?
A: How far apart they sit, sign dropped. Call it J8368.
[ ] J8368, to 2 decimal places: 0.72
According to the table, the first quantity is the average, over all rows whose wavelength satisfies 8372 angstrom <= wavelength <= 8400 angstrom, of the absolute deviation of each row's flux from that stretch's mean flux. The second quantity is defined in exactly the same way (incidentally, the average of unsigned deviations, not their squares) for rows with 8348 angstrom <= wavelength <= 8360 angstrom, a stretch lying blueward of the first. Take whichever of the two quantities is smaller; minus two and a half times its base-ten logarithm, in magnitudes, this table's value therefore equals 1.66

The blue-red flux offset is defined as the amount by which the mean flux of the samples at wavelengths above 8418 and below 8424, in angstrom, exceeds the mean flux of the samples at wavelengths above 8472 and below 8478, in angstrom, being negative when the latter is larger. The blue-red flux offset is 0.6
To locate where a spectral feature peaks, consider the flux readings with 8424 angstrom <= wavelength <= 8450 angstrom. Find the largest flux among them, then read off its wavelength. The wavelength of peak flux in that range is 8434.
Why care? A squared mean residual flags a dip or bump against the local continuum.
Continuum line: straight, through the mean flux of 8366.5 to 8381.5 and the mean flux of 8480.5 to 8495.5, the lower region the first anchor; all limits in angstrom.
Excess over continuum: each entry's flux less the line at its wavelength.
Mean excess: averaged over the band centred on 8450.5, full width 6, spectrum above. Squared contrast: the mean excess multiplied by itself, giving 0.47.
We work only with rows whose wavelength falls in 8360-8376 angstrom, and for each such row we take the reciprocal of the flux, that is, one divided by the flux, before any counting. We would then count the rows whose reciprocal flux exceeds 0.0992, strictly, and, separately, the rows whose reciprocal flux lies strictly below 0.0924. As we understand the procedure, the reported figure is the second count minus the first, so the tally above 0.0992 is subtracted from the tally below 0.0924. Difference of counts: -3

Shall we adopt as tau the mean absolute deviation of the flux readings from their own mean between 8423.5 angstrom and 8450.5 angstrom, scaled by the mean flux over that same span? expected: 0.042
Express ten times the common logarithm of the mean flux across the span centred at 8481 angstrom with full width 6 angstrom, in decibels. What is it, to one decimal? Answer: 9.9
